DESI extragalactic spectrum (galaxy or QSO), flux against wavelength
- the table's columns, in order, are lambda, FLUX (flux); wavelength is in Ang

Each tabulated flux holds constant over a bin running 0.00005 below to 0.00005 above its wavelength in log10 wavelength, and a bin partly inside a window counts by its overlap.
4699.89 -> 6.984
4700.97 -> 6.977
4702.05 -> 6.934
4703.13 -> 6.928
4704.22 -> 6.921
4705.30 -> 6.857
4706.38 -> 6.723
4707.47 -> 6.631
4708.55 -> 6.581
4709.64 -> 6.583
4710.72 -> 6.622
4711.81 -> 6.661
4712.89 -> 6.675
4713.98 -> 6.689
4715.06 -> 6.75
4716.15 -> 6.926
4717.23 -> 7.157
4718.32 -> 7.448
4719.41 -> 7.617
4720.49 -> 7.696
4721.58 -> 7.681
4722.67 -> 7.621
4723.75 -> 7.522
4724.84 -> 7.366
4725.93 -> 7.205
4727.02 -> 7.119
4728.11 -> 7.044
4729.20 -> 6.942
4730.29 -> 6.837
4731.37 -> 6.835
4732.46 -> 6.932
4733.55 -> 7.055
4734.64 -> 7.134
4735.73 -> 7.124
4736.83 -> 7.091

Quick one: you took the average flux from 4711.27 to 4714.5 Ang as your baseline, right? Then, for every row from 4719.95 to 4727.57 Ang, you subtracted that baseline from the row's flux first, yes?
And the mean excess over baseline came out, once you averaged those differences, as 0.78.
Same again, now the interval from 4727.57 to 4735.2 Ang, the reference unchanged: 0.29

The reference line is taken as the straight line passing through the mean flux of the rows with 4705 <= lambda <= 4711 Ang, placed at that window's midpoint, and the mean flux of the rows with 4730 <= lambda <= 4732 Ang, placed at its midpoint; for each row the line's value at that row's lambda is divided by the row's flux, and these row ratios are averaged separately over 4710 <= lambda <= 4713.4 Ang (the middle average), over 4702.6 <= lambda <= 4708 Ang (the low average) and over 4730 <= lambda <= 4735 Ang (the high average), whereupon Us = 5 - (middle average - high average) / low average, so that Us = 4.98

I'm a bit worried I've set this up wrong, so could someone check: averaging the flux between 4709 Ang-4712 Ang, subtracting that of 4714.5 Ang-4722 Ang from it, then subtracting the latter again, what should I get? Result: -8.0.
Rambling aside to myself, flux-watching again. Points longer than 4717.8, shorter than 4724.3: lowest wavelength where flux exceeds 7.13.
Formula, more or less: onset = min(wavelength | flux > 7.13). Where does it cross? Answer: 4718.32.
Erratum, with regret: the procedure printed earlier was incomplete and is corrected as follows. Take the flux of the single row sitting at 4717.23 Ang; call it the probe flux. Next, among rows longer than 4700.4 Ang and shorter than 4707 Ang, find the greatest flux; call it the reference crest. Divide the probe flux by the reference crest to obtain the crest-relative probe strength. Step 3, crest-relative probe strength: 1.03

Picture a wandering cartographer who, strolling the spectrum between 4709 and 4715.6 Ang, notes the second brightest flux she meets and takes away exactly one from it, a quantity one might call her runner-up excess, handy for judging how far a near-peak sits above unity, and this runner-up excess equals 5.7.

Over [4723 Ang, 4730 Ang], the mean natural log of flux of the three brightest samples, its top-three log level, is 2.00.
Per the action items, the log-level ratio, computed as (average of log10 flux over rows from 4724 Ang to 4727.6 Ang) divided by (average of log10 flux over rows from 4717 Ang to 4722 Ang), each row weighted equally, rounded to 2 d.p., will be 0.98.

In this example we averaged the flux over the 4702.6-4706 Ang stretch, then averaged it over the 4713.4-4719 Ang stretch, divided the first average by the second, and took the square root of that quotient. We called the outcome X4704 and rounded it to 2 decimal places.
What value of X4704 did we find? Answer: 0.99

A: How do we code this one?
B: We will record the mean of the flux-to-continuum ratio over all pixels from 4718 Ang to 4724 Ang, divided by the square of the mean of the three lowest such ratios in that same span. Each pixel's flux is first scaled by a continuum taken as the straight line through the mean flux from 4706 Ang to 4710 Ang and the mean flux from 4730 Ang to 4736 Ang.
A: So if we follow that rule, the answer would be 0.92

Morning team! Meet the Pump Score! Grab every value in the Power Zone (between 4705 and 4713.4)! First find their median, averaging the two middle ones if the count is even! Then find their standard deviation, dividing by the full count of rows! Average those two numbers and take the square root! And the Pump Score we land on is 1.83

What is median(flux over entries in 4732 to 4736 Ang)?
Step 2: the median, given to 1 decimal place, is 7.1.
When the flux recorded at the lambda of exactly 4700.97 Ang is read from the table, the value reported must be 6.977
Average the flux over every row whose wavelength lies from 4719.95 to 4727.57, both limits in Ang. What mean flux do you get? 7.5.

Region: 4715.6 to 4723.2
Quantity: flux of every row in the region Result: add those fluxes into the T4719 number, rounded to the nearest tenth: 52.1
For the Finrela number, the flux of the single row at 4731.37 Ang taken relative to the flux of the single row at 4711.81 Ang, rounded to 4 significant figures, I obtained 1.026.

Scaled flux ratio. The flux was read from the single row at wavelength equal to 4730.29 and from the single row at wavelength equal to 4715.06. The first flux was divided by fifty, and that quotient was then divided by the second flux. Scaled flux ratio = 0.0203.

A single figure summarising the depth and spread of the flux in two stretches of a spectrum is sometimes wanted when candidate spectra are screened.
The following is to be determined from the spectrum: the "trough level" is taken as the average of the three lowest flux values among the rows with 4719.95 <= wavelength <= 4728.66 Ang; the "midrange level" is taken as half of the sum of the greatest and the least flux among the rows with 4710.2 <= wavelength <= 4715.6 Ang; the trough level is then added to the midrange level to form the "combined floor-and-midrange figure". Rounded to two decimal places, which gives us 13.81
